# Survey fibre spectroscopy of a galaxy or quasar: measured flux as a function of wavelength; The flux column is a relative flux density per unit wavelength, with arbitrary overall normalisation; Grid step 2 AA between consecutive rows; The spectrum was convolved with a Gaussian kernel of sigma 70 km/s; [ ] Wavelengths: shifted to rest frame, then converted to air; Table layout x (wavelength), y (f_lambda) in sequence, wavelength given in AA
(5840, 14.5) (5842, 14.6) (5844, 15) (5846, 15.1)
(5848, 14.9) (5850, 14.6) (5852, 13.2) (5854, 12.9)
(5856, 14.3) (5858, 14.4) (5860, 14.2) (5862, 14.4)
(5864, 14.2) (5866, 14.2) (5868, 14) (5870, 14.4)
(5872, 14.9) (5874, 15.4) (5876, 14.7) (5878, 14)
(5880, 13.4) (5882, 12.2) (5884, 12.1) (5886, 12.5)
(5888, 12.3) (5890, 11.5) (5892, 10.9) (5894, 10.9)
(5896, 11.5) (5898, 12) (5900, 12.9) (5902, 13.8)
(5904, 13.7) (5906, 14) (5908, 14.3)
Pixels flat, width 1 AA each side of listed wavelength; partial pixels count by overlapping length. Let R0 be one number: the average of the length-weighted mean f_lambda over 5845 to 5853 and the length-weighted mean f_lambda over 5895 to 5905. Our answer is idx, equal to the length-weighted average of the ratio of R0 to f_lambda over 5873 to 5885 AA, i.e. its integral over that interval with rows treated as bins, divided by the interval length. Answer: 1.01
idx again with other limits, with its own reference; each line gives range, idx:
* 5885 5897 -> 1.18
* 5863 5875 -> 0.94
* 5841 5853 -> 0.94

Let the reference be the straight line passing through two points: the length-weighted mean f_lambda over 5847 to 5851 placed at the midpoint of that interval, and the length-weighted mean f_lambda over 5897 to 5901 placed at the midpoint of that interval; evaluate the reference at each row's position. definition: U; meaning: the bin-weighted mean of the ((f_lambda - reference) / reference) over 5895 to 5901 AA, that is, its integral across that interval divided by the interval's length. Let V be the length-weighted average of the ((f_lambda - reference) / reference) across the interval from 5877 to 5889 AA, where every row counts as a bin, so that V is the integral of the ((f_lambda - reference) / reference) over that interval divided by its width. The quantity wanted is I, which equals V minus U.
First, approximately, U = -0.029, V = -0.033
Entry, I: 0.00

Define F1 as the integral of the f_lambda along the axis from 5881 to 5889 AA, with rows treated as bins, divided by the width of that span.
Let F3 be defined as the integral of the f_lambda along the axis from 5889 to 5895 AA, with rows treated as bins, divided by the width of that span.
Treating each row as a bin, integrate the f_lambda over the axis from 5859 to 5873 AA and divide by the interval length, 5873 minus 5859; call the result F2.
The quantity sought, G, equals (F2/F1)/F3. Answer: 0.105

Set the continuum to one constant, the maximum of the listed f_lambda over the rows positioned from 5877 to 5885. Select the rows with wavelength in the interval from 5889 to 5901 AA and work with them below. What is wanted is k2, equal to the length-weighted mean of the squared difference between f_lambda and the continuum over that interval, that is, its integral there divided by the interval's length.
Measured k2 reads 6.2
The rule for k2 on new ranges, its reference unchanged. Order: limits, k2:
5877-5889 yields 2.1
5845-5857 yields 0.7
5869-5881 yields 0.6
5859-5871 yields 0.1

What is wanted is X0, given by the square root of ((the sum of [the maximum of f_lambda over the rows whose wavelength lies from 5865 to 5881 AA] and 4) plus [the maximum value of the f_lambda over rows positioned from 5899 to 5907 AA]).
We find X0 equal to 5.78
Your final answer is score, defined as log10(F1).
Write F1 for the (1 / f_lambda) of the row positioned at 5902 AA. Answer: -1.140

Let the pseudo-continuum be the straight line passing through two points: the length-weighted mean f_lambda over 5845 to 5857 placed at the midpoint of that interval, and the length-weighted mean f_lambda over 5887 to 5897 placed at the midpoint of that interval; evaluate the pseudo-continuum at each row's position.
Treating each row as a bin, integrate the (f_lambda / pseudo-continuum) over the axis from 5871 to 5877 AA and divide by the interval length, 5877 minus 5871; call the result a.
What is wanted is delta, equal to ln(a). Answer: 0.172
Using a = 1.19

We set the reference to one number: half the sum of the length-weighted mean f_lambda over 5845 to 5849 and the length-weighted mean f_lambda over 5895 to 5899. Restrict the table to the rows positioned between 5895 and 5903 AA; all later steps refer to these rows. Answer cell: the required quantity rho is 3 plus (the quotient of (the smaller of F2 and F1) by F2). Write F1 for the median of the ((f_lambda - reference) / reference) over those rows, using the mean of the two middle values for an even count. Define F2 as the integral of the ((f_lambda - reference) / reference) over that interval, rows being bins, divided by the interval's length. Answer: 4.12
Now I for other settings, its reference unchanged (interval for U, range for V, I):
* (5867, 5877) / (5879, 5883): -0.11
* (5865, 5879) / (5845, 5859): -0.09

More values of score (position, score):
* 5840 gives -1.161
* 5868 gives -1.146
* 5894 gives -1.037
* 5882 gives -1.086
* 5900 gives -1.111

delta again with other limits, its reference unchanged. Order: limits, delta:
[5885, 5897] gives 0.009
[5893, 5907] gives 0.156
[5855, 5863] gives 0.050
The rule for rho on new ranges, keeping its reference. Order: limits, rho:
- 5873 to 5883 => 4.00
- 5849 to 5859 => 4.00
